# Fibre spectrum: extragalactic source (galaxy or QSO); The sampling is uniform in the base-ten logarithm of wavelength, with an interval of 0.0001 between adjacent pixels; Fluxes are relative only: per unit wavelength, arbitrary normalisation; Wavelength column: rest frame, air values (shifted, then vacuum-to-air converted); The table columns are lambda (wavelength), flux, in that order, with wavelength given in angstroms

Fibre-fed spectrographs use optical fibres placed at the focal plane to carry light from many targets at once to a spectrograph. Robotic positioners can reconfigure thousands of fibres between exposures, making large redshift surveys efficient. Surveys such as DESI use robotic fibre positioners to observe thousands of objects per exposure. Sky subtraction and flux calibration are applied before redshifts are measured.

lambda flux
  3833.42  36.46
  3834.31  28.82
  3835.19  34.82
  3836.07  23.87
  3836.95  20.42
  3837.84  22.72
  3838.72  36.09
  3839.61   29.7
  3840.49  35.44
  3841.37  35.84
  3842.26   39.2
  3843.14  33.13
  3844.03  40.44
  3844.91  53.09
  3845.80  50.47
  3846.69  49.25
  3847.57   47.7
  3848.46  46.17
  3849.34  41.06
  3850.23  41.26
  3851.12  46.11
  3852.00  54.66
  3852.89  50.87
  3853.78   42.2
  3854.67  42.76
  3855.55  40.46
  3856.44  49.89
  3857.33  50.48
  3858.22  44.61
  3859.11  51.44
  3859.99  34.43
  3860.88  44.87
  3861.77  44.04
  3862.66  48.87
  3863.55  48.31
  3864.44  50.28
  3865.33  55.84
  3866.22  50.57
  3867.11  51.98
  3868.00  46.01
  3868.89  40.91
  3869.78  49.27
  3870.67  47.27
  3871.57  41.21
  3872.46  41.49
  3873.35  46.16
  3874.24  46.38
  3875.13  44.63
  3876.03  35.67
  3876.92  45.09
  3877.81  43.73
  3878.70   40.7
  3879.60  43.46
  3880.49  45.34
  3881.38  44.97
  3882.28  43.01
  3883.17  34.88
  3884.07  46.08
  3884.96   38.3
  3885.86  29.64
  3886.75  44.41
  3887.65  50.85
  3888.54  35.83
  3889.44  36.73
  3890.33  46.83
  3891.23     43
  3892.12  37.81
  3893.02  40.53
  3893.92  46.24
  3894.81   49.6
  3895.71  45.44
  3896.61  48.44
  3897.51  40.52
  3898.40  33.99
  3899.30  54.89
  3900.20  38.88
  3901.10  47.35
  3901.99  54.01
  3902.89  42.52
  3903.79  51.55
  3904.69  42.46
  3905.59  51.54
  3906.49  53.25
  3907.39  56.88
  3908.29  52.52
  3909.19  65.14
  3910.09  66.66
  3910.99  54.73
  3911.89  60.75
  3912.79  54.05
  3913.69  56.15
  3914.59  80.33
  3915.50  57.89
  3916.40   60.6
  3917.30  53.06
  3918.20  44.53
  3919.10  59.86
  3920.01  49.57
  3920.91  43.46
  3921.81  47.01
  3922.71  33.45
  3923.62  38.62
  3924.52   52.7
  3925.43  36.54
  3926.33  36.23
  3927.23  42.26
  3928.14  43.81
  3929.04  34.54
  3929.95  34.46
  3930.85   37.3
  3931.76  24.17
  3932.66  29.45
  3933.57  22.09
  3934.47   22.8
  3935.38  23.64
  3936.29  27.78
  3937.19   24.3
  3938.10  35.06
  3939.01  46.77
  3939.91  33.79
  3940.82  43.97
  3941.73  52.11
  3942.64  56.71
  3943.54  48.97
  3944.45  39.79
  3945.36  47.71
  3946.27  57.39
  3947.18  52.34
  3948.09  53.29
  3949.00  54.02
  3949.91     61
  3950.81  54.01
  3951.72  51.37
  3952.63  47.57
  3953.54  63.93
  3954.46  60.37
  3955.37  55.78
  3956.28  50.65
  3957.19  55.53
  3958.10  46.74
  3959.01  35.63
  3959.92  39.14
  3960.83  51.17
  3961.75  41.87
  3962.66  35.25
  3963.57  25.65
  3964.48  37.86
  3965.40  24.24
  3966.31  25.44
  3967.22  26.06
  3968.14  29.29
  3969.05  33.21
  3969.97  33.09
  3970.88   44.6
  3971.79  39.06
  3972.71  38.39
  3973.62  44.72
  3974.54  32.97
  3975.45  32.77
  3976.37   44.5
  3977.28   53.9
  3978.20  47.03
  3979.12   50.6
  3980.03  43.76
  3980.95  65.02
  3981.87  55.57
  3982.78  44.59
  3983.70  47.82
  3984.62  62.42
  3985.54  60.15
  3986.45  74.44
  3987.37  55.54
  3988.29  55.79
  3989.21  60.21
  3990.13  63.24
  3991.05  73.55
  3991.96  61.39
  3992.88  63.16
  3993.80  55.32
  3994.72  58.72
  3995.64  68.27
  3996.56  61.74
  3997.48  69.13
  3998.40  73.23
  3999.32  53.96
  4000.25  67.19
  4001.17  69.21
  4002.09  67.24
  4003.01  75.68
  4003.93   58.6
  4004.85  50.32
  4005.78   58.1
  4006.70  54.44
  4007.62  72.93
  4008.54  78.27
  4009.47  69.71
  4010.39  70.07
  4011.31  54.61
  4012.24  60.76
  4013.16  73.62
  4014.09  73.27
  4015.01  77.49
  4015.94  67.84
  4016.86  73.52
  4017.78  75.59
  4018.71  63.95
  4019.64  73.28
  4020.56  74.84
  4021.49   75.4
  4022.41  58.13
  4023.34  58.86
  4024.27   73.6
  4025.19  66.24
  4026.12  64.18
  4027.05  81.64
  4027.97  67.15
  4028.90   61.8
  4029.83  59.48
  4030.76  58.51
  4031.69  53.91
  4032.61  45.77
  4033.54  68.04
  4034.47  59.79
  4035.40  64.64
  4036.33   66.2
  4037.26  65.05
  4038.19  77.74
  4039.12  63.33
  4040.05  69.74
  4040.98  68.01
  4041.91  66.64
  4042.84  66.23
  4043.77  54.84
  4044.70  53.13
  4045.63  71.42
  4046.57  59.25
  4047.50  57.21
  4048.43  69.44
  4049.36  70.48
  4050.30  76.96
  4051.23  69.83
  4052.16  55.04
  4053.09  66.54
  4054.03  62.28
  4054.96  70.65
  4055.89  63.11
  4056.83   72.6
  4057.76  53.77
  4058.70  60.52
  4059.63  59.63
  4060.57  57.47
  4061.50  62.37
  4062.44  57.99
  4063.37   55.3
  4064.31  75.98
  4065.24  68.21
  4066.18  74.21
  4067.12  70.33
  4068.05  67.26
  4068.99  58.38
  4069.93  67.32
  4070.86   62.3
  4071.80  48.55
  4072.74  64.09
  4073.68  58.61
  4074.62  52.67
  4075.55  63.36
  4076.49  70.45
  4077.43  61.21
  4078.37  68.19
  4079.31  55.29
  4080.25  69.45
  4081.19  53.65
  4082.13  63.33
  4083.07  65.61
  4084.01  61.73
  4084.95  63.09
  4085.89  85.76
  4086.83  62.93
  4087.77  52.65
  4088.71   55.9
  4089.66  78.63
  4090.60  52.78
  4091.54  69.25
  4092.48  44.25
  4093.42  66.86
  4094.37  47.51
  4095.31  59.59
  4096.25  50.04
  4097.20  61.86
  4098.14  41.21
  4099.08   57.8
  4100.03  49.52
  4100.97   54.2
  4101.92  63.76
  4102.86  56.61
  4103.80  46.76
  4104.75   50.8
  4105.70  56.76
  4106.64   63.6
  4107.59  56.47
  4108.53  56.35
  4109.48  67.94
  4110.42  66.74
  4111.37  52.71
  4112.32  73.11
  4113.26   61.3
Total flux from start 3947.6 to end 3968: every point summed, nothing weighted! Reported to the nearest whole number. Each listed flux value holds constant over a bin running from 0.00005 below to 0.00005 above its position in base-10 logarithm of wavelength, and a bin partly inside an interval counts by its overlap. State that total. 997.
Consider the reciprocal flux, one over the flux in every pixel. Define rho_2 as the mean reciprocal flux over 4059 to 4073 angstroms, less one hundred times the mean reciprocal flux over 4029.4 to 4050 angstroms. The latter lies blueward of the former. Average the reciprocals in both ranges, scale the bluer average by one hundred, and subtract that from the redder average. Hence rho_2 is -1.59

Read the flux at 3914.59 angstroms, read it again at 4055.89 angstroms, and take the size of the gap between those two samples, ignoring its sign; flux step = 17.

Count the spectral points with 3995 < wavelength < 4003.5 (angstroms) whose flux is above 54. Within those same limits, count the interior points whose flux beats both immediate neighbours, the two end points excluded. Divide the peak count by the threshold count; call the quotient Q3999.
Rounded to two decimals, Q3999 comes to 0.25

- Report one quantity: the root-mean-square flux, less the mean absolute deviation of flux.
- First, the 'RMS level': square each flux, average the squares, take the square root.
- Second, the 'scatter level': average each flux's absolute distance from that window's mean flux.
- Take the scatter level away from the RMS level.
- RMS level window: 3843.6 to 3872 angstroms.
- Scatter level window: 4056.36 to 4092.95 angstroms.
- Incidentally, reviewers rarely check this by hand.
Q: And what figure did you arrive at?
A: 40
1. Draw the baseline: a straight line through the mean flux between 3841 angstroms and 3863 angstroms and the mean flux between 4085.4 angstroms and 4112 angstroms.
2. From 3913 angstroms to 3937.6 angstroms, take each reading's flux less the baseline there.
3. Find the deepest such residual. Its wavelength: 3933.57 angstroms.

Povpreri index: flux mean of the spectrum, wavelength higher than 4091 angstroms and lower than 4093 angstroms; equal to 57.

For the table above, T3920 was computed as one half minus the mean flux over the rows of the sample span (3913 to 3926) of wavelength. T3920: -50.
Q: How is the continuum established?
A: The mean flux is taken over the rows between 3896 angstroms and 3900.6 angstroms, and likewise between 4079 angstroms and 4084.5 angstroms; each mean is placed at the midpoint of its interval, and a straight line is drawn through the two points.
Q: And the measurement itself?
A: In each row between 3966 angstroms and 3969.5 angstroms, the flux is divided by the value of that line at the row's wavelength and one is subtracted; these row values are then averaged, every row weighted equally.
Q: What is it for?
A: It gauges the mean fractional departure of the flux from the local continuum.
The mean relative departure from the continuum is -0.43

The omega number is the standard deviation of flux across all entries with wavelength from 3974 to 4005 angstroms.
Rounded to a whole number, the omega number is 11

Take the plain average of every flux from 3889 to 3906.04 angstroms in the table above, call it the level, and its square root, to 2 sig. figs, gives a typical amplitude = 6.7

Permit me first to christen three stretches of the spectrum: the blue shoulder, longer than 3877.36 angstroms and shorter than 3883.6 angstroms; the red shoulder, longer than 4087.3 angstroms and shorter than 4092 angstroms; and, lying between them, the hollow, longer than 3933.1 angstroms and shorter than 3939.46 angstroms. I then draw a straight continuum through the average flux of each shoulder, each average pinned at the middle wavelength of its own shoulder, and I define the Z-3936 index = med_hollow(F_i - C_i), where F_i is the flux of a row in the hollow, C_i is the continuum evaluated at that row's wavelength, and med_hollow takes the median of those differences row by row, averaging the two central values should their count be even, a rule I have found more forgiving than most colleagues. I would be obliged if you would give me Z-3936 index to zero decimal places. -23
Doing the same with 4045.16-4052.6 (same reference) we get 12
